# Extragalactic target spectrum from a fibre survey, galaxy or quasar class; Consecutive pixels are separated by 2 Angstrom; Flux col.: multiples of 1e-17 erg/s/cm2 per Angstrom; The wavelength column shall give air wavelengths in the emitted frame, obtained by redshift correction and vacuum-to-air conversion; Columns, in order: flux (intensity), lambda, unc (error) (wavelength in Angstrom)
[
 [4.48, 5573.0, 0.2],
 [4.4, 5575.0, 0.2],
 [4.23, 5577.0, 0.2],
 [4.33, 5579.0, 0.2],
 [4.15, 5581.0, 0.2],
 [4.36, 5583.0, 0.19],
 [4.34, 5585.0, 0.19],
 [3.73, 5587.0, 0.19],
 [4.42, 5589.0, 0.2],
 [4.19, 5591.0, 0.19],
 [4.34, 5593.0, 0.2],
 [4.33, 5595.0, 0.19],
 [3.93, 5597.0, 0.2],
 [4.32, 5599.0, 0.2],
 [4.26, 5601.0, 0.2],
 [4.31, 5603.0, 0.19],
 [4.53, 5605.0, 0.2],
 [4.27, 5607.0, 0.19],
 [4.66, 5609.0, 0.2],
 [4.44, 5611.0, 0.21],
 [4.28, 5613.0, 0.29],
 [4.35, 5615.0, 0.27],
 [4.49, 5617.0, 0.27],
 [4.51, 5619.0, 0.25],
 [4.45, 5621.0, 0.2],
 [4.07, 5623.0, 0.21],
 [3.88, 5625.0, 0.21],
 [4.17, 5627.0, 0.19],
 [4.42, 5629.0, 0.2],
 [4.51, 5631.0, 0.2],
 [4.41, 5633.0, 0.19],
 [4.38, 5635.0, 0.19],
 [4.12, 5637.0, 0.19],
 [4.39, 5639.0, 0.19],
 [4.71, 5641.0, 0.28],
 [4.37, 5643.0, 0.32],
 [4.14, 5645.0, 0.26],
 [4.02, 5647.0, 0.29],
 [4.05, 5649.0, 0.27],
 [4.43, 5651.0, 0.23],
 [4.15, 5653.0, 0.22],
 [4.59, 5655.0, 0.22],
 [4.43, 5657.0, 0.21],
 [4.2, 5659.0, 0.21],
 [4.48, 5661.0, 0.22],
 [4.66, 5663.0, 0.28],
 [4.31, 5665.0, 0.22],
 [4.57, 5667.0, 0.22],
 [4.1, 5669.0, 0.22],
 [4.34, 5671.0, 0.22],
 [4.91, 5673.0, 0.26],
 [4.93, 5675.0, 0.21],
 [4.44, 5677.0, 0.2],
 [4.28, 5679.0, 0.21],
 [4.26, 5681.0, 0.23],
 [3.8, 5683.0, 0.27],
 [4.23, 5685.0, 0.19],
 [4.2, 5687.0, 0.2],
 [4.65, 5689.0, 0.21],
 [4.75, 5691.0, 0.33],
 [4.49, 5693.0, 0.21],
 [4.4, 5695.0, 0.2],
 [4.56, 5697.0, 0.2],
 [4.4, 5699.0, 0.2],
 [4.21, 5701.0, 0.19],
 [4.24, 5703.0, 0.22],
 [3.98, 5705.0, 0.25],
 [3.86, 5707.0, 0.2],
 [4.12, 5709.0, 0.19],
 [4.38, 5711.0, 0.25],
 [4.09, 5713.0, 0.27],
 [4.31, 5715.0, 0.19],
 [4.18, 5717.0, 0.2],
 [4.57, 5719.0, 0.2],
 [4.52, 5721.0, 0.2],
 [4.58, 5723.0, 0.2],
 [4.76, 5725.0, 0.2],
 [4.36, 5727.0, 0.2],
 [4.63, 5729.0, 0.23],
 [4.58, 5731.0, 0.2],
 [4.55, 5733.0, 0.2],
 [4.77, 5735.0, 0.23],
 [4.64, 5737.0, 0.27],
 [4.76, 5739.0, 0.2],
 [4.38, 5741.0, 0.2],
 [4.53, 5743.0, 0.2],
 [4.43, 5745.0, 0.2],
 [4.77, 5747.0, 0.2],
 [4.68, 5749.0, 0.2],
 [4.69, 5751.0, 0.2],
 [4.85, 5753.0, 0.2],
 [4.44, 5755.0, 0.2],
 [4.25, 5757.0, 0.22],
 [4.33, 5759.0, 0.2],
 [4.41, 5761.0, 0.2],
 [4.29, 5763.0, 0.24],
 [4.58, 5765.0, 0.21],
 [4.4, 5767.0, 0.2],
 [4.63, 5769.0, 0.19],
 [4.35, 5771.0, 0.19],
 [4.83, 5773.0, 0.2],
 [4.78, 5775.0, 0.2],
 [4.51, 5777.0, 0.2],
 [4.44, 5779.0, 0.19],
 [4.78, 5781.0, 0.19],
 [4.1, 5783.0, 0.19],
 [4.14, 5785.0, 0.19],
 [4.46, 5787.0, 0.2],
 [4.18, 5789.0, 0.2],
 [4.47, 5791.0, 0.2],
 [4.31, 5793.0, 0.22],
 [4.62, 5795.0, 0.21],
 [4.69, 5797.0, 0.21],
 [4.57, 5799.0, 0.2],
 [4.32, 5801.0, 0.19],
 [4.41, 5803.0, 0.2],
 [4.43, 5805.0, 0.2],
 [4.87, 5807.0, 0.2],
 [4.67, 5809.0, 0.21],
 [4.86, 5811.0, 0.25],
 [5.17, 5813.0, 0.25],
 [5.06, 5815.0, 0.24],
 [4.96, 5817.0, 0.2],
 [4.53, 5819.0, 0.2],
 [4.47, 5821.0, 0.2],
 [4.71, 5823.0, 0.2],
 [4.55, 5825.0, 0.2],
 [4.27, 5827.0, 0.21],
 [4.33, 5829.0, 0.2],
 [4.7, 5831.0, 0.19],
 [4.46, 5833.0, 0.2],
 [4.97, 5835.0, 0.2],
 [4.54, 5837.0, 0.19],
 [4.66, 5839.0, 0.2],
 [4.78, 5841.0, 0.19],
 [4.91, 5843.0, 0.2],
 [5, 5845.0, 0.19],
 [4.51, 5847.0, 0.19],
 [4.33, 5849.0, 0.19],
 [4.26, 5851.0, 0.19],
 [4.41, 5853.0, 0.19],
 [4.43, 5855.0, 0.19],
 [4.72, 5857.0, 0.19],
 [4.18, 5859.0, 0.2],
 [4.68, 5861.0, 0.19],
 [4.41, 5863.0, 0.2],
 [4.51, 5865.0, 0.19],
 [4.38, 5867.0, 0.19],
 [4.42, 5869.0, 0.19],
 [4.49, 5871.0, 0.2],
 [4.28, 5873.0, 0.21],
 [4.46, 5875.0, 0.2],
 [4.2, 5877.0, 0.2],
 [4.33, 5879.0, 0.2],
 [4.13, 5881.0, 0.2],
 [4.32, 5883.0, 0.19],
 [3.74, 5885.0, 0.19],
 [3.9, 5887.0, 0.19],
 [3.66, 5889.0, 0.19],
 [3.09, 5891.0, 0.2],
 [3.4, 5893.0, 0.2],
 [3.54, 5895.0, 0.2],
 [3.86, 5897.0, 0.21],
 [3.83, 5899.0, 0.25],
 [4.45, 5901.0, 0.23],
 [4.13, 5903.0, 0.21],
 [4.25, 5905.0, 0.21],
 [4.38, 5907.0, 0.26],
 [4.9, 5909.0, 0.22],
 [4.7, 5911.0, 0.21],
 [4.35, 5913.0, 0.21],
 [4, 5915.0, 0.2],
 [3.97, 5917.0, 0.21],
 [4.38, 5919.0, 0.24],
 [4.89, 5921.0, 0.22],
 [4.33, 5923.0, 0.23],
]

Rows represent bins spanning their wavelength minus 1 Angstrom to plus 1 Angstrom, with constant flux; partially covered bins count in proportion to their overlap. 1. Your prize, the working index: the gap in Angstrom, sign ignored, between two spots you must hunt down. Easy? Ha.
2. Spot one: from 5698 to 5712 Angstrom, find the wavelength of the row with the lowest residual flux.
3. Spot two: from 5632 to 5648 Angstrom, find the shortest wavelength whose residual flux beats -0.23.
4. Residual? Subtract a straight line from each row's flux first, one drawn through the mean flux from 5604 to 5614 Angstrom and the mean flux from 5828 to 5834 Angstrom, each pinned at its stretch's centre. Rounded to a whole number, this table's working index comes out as 74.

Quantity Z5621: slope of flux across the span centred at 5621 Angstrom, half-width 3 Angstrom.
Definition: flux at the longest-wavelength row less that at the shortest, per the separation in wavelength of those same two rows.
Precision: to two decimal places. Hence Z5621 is -0.11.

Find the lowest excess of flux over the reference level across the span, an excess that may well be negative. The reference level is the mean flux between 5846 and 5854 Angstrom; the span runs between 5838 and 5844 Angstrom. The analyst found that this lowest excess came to 0.28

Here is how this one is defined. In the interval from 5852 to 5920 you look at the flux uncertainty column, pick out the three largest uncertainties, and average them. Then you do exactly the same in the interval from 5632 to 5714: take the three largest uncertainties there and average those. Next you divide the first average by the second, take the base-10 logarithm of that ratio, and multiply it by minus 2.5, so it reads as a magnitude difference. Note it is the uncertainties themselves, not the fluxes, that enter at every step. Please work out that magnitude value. 0.25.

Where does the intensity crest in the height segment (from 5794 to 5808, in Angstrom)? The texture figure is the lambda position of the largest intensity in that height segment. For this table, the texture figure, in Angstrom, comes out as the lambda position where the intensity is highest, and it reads 5807.0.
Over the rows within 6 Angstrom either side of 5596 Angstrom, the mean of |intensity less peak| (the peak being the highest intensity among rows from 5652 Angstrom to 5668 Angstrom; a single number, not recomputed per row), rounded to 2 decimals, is 0.43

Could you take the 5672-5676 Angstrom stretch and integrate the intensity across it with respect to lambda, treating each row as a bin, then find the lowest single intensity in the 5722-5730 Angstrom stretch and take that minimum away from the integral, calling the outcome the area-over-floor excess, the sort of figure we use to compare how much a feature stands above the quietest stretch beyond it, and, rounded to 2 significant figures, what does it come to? 15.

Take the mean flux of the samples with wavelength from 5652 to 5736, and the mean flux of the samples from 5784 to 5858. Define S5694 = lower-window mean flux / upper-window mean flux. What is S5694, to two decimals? 0.96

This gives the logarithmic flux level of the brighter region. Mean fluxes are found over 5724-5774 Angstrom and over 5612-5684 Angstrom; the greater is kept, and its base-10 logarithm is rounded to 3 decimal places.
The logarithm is 0.659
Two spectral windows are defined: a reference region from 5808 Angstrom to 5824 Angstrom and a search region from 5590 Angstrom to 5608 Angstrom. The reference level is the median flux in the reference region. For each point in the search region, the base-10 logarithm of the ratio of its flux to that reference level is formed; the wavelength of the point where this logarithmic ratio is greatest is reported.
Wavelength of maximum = 5605.0 Angstrom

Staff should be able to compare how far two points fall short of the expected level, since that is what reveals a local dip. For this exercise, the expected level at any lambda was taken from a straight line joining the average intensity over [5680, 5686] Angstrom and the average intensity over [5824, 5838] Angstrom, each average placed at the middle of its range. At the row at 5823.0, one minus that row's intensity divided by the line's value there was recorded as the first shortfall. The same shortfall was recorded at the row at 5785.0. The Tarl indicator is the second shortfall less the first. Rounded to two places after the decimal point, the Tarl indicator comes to 0.10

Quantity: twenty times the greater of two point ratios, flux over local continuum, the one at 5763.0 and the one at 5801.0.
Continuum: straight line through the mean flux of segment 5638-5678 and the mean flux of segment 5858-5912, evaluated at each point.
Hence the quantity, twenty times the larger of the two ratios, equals 20.3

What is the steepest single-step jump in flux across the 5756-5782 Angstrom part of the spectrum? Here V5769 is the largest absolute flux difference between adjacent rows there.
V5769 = 0.48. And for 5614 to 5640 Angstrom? 0.38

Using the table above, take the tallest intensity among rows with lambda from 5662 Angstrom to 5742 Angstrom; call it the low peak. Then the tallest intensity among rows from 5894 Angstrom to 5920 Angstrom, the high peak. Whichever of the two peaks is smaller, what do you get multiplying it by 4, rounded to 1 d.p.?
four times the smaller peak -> 19.6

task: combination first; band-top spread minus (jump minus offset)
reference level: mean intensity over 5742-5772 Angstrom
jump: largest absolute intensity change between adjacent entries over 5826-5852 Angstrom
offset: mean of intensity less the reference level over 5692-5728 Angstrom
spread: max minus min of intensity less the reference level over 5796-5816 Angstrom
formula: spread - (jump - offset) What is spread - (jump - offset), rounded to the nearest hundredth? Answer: 0.17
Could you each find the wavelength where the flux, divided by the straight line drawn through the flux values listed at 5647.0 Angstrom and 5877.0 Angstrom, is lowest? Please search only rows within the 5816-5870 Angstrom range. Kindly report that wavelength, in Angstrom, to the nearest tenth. 5859.0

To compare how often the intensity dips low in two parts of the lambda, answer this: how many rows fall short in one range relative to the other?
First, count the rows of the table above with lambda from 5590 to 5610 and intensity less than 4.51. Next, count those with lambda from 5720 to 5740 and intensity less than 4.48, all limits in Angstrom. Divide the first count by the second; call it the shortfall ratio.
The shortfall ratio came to 8.0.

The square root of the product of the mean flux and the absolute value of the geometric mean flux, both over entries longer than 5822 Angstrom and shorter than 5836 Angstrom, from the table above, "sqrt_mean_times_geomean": 4.57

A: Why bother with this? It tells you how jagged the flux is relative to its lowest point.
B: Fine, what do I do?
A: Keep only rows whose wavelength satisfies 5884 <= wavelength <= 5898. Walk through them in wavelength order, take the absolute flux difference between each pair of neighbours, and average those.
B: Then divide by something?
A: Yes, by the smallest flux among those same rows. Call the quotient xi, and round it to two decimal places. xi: 0.09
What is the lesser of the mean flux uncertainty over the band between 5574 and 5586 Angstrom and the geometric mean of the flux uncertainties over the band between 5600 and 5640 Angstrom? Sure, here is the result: 0.197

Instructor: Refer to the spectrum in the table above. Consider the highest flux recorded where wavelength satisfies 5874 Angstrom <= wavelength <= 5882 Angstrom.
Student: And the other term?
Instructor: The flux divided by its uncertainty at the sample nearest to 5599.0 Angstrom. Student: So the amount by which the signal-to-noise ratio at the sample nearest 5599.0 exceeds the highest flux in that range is 17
